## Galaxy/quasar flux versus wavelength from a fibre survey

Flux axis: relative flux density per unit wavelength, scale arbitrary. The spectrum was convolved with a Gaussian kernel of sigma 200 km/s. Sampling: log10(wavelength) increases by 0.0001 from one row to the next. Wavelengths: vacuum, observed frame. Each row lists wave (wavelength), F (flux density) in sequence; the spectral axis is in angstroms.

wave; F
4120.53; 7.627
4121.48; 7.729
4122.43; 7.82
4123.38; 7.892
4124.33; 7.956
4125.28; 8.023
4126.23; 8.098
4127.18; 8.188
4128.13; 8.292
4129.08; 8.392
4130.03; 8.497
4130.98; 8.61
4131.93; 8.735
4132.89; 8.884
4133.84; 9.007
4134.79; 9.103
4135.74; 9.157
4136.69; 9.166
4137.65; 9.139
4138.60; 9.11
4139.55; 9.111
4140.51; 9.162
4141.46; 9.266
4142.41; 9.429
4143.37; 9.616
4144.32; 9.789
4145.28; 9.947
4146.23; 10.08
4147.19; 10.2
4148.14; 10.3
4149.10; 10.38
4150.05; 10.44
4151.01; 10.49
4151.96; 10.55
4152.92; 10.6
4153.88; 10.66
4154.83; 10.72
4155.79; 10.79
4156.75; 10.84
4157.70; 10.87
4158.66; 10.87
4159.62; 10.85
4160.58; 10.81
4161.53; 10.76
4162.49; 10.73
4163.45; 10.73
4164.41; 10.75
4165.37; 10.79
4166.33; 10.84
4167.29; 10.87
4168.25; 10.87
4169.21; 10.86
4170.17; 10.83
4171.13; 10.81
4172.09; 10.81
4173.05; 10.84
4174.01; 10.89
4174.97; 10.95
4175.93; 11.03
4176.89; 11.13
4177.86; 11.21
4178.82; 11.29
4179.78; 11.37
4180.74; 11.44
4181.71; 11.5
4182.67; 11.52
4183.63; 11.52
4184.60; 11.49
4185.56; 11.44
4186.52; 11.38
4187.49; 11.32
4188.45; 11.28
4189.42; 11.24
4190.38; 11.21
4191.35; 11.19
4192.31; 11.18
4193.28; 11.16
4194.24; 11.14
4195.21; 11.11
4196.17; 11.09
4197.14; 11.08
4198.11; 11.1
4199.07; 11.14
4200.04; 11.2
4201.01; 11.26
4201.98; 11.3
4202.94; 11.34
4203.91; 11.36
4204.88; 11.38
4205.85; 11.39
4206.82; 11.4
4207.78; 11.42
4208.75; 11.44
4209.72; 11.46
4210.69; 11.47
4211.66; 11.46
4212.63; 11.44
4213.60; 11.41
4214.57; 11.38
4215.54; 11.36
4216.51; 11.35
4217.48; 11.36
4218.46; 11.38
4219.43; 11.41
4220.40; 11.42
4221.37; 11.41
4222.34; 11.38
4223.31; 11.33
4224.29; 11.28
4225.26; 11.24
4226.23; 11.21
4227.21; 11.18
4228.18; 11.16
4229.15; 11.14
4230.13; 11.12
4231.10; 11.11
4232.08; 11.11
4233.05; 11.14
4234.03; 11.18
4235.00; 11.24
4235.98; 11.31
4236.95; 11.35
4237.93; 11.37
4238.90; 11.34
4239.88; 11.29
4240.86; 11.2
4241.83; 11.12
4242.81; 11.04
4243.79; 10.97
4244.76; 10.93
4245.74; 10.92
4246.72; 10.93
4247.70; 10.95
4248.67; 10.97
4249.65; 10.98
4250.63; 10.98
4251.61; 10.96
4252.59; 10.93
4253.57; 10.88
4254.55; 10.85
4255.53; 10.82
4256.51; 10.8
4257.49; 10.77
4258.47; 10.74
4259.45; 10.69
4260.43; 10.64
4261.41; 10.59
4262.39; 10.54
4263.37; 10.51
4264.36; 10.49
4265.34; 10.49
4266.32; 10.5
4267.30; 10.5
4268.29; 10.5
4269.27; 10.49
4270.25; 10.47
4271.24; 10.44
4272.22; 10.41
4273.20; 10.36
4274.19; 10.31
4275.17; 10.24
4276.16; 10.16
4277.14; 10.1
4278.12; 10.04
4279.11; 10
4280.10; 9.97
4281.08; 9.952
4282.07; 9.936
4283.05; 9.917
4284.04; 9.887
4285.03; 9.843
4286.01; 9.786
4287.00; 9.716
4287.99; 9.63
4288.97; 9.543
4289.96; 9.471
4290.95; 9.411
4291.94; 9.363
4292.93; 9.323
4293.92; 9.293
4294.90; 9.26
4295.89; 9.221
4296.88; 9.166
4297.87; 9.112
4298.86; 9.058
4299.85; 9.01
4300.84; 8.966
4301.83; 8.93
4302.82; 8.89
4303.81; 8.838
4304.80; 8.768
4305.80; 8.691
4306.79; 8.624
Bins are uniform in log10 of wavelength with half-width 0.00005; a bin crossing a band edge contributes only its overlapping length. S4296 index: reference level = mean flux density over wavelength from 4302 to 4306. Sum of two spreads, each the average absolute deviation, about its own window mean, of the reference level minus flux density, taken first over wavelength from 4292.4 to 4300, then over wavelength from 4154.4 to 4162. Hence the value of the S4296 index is 0.138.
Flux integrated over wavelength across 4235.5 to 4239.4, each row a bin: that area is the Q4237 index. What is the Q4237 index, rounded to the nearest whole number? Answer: 44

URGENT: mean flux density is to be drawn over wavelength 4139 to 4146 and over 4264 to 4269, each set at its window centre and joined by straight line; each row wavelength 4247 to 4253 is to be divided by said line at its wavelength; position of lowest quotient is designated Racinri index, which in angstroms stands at 4252.59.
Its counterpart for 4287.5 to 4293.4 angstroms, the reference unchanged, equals 4292.93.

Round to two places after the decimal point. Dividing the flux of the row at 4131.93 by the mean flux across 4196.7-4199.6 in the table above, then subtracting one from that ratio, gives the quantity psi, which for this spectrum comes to -0.21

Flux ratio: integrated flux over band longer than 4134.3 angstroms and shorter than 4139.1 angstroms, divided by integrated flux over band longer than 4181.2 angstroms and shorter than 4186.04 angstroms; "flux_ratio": 0.79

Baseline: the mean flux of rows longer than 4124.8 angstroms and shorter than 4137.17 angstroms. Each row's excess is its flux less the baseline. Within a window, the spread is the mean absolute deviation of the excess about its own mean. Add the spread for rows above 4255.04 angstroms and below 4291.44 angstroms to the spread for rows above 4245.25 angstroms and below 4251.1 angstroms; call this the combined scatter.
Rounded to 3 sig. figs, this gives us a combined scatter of 0.367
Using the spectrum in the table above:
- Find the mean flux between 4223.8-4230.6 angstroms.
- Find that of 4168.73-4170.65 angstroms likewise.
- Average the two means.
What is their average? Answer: 11.0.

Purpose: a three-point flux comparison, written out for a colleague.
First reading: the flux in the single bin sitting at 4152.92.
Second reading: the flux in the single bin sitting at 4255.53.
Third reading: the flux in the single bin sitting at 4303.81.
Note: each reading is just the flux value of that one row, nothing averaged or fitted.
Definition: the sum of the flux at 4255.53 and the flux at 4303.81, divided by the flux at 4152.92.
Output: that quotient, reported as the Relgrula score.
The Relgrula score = 1.9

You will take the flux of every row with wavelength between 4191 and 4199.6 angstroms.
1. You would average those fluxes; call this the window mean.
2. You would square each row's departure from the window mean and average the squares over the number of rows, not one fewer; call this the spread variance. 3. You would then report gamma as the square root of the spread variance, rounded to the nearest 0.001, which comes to 0.037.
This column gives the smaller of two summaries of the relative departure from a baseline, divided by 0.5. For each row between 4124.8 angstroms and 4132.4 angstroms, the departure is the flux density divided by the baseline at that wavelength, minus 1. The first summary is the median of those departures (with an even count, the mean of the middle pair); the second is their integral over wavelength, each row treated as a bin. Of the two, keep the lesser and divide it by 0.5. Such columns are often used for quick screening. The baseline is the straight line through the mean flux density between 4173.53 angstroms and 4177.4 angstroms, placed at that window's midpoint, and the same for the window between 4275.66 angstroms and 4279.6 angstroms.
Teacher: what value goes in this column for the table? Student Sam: -4.1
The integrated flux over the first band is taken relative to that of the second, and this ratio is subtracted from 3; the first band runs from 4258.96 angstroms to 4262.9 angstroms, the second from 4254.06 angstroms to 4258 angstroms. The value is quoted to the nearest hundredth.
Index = 2.02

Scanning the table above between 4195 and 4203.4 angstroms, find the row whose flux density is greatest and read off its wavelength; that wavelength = 4202.94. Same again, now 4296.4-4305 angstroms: 4296.88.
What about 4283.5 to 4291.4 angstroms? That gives 4284.04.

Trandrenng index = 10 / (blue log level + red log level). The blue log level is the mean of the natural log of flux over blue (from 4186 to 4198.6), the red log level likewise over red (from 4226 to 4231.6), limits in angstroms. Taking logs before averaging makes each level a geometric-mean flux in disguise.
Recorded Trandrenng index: 2.07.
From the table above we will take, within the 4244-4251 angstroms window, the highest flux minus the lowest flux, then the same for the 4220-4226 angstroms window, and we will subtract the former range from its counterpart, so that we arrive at 0.12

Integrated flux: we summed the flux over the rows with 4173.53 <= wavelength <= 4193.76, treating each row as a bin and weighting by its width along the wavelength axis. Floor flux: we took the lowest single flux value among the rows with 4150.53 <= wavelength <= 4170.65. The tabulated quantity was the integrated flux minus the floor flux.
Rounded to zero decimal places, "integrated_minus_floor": 218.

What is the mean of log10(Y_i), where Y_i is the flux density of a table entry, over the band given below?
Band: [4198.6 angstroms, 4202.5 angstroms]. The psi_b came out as 1.05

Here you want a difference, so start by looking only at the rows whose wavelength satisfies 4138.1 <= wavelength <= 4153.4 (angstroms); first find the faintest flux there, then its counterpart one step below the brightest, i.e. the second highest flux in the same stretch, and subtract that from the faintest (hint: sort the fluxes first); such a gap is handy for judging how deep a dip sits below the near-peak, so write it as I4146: -1.4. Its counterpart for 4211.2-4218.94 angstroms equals -0.1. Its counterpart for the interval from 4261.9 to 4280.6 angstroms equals -0.5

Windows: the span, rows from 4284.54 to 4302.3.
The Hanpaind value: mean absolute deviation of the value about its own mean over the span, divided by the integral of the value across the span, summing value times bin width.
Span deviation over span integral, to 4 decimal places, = 0.0014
